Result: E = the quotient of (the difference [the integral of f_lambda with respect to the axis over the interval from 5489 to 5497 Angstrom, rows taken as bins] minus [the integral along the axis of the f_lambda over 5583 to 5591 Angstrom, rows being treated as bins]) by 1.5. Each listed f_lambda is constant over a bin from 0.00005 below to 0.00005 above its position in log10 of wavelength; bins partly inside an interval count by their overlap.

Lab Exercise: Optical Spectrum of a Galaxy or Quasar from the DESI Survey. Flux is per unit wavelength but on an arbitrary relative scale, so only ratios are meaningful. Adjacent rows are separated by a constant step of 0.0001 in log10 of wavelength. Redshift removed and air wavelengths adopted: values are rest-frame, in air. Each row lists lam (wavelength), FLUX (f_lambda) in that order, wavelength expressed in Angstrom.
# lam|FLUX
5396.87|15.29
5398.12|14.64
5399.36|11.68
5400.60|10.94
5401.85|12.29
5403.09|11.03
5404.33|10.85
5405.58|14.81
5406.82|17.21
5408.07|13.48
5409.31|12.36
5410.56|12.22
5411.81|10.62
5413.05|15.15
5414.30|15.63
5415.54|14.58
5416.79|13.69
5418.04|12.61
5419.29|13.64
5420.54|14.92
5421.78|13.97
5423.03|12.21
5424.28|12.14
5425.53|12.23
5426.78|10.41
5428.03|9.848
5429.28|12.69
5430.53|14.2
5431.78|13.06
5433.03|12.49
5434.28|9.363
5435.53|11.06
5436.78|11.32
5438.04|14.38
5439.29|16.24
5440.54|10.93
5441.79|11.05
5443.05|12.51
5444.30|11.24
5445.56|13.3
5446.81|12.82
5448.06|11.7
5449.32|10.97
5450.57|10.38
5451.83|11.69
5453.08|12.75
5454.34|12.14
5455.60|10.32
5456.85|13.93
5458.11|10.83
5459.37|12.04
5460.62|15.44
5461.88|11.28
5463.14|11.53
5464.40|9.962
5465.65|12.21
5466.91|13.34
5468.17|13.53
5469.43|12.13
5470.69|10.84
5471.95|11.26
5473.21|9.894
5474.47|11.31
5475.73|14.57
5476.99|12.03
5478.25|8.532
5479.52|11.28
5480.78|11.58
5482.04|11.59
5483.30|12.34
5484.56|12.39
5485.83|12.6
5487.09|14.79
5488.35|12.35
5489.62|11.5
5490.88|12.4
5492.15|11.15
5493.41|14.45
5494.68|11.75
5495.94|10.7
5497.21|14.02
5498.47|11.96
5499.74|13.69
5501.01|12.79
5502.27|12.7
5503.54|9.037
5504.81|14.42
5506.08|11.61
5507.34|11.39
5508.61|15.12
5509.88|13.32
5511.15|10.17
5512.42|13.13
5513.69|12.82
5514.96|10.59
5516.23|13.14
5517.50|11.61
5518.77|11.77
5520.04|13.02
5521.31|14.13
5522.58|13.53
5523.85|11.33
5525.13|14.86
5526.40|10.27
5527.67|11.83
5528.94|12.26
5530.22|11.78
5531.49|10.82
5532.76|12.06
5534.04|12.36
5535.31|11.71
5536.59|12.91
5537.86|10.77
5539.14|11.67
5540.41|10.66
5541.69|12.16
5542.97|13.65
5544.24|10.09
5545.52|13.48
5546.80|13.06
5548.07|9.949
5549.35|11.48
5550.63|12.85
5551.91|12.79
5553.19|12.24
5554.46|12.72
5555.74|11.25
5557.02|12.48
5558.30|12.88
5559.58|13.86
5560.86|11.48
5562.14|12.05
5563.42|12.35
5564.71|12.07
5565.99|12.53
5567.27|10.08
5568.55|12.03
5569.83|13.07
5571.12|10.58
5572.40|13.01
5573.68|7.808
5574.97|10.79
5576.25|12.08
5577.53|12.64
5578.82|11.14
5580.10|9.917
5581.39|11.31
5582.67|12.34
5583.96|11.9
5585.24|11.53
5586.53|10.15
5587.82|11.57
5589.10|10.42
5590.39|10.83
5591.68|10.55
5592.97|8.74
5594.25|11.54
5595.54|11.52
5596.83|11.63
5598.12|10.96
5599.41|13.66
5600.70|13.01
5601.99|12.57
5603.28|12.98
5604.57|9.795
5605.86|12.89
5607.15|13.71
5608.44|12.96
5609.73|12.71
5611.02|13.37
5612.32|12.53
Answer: 5.2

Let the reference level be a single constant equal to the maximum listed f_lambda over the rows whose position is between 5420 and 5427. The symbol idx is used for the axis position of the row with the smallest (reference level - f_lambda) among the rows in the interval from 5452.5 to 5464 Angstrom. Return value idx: 5460.62 Angstrom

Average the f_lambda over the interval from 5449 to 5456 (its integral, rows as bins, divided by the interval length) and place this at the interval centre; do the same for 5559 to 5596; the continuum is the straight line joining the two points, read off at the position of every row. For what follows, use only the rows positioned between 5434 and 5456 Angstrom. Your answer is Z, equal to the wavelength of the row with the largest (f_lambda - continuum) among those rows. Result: 5439.29 Angstrom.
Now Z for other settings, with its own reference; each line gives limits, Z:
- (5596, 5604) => 5599.41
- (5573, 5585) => 5577.53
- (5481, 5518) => 5508.61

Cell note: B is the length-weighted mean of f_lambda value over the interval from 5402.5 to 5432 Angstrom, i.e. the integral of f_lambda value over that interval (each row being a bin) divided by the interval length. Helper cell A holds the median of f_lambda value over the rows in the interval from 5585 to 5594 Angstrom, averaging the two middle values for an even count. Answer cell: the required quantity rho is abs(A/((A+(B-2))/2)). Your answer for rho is 0.98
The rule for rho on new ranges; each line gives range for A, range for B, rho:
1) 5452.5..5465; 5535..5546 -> 1.09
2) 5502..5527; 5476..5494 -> 1.12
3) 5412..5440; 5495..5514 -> 1.10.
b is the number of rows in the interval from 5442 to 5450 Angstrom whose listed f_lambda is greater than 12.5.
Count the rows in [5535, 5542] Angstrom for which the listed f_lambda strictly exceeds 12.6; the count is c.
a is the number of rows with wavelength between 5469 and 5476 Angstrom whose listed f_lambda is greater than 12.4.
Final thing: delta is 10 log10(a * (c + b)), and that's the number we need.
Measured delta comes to 6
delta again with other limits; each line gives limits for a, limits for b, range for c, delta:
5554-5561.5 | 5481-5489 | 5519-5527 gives 14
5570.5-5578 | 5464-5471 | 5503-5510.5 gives 10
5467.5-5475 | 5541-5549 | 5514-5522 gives 8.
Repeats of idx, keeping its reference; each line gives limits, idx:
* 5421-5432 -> 5430.53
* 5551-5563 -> 5559.58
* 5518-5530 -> 5525.13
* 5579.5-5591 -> 5582.67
